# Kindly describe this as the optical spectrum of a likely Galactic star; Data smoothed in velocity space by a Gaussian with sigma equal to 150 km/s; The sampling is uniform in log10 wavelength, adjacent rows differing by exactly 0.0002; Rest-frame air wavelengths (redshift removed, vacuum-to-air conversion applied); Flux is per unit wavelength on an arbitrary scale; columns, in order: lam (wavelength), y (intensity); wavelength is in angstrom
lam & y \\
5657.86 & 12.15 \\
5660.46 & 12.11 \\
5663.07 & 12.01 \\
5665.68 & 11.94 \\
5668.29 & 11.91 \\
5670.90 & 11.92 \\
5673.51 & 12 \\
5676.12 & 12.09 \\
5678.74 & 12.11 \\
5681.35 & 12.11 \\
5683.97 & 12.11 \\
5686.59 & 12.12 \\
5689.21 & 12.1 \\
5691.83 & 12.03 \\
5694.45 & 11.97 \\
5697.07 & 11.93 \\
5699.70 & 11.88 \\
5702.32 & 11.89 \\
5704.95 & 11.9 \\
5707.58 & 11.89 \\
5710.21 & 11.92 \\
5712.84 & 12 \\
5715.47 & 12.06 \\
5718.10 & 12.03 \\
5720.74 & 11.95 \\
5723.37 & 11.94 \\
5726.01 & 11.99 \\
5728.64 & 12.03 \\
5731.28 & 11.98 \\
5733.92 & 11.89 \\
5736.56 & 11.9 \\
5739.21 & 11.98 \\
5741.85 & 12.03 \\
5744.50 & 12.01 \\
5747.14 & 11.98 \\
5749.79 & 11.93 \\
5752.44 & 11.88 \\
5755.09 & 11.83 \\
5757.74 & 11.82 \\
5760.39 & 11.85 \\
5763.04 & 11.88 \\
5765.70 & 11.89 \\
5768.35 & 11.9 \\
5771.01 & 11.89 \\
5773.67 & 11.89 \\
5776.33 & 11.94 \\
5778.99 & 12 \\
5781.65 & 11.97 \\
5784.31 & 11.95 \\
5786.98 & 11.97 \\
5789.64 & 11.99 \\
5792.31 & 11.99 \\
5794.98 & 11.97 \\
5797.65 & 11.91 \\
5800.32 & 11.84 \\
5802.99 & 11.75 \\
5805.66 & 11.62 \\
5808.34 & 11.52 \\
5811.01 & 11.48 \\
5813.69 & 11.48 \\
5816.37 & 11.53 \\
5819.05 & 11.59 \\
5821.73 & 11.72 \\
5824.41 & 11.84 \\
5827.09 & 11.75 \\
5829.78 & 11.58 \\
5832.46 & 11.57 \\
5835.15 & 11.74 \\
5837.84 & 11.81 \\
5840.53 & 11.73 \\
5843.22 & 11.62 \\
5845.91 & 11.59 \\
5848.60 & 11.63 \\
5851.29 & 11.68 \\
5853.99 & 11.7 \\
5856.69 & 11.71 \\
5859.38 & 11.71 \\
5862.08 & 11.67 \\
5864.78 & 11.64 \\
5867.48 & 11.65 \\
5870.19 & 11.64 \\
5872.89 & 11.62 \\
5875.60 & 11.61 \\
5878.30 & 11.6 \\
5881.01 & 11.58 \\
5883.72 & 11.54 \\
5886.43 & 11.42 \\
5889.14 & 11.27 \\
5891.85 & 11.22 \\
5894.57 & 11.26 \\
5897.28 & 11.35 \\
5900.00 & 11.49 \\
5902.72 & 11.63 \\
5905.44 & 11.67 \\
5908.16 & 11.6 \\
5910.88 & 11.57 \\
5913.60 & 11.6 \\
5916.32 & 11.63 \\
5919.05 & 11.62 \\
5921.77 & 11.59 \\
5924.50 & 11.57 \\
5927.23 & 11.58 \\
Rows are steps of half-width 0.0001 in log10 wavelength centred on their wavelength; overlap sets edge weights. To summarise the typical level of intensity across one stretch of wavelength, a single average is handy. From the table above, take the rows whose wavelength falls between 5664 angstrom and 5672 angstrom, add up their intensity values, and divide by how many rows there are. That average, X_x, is 11.9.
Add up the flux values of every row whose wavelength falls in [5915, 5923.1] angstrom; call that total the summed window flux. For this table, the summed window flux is 34.8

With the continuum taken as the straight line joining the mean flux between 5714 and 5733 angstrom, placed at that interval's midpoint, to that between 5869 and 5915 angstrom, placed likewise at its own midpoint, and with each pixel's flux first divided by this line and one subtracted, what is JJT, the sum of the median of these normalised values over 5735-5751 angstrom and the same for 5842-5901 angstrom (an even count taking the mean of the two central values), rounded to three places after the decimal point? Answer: 0.007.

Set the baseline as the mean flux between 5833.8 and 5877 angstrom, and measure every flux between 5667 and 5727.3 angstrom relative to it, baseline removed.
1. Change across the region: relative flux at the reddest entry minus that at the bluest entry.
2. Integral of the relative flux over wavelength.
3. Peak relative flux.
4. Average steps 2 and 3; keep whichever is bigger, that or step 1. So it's 10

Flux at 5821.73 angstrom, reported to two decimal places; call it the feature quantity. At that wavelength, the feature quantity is 11.72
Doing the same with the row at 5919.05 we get 11.62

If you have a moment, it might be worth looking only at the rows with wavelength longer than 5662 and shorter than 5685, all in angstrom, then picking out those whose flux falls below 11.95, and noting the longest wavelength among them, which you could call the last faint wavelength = 5670.90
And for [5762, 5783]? 5776.33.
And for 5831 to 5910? 5908.16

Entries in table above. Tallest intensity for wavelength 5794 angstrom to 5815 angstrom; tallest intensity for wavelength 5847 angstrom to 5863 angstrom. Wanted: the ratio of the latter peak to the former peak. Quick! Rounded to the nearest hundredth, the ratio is 0.98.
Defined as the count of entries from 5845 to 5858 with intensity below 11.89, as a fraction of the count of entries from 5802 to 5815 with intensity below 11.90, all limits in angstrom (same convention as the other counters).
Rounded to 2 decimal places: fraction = 1.00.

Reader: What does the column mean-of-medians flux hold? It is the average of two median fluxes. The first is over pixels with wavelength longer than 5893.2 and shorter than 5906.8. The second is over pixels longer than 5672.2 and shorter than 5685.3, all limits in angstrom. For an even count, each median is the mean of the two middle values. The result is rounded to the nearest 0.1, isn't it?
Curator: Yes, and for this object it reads 11.8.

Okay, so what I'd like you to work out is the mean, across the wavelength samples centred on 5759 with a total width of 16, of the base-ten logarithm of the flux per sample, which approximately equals 1.07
